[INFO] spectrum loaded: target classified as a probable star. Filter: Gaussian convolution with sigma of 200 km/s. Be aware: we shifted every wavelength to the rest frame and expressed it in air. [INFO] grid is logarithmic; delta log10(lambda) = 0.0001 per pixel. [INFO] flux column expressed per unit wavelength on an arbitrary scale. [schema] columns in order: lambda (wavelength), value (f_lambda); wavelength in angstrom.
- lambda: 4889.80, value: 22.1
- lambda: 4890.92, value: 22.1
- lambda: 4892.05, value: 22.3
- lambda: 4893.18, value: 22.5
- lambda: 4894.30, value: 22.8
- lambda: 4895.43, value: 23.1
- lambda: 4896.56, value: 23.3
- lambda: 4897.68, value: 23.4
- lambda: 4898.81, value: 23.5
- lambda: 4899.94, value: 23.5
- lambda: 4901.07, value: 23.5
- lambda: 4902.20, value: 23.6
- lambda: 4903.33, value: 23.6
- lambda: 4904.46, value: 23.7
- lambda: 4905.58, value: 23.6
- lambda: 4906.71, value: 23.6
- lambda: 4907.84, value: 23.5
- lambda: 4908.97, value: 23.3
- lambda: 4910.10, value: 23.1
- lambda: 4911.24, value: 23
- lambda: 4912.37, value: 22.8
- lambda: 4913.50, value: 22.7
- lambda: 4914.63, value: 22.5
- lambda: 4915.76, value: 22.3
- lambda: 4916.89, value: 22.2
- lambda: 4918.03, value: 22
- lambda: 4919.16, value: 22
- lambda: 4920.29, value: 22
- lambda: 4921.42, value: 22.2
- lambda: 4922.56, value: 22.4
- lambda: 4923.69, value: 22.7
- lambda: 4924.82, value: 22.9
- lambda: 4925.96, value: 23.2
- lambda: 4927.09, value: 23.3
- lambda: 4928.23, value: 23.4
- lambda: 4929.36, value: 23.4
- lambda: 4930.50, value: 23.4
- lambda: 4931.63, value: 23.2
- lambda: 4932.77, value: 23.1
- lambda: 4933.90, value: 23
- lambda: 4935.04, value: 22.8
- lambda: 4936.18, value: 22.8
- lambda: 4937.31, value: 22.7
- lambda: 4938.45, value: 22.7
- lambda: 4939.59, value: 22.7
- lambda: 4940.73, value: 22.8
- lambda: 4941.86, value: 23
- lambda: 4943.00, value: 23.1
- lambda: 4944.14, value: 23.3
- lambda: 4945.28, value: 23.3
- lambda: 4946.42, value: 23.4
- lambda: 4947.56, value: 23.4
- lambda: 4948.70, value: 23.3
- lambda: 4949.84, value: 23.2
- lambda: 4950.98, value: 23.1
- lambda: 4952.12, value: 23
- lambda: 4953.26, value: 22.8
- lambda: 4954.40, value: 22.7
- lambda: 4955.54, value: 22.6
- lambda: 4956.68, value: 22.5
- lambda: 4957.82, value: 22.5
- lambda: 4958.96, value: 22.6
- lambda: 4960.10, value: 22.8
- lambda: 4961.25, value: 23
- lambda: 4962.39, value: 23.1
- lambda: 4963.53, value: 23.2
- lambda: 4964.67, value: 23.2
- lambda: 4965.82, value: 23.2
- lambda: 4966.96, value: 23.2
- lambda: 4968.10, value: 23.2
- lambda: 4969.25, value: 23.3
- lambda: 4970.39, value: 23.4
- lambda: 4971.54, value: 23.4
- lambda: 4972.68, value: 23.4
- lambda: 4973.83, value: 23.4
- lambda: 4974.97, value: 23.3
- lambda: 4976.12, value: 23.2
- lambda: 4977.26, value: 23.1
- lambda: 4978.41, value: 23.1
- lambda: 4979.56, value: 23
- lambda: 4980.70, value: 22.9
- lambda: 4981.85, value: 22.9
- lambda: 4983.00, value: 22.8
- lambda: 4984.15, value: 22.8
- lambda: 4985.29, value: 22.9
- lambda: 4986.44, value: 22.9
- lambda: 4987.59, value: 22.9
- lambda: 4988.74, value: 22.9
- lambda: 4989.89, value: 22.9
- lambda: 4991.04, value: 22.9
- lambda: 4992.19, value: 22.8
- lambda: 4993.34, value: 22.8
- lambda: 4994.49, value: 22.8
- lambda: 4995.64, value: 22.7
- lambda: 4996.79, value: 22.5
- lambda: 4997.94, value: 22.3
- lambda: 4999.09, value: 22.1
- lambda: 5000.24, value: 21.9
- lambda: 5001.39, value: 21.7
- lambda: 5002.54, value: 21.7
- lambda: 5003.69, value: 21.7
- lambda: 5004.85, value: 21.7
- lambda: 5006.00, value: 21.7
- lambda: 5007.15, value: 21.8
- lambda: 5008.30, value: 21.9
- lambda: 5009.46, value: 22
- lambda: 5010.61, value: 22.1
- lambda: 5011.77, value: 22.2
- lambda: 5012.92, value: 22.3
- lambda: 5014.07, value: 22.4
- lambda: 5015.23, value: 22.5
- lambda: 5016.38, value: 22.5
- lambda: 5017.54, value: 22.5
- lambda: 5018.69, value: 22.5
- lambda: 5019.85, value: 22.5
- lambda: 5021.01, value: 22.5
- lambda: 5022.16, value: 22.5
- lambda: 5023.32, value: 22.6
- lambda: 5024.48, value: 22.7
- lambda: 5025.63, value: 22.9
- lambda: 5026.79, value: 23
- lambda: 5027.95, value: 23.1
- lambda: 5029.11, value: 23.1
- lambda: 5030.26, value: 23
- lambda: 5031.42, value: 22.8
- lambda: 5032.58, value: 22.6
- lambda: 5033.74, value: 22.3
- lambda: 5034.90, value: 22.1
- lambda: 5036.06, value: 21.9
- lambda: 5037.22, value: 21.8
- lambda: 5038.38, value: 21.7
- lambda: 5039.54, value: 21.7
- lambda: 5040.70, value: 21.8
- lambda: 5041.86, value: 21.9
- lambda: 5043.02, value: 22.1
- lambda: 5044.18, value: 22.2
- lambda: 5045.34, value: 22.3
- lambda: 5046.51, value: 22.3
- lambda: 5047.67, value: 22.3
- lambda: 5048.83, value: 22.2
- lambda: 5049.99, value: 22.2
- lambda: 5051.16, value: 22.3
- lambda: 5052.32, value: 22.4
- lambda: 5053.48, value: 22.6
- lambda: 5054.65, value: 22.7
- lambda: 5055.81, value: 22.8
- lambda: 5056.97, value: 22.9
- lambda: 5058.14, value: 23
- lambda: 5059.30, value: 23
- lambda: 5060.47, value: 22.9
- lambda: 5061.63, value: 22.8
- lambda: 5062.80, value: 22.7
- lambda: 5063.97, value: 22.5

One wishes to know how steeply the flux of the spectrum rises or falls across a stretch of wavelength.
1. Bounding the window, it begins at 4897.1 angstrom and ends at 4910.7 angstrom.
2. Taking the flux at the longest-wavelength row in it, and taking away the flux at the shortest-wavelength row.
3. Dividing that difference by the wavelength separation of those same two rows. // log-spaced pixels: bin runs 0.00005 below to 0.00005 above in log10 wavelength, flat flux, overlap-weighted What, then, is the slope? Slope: -0.02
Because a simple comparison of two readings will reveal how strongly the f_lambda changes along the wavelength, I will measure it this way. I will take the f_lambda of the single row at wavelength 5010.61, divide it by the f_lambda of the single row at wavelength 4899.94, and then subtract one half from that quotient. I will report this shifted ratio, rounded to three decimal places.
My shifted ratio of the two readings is 0.440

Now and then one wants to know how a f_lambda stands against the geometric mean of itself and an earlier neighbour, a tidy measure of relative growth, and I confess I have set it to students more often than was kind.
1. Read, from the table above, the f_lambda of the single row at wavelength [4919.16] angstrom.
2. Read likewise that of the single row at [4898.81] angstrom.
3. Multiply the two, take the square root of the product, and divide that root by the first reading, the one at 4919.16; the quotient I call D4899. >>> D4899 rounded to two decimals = 1.03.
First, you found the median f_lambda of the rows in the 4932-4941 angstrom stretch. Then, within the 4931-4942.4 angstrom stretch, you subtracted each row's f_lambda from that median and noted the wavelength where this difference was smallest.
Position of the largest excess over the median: 4931.63 angstrom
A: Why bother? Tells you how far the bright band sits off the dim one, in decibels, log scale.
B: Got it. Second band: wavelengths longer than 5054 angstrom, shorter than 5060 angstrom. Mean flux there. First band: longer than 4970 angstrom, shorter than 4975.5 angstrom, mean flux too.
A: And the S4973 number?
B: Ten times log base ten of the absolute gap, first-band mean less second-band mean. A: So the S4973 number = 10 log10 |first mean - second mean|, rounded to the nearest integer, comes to -3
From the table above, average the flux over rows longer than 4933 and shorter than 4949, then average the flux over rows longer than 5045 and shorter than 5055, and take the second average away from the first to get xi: 0.7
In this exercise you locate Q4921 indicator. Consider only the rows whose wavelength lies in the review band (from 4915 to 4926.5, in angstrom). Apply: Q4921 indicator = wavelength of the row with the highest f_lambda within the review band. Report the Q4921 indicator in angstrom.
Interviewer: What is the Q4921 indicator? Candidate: 4925.96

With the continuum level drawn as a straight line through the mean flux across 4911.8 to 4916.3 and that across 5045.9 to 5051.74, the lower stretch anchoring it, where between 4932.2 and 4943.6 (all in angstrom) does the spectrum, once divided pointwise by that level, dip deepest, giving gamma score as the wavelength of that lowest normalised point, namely 4937.31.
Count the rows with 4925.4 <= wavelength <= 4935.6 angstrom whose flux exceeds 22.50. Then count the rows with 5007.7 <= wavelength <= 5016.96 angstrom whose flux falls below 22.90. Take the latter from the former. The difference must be 1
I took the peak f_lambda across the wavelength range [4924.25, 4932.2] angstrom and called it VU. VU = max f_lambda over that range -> 23.4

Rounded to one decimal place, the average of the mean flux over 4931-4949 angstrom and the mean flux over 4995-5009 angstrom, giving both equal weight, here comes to 22.5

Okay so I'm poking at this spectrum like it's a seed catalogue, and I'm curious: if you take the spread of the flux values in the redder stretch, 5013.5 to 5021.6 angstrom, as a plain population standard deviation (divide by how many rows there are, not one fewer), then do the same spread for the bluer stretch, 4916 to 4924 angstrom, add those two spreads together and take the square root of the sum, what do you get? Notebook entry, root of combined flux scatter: 0.53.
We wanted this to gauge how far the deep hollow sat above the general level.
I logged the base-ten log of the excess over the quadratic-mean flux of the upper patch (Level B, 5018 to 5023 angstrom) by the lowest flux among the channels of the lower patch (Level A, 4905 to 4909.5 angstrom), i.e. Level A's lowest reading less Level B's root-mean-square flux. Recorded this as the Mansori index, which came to -0.10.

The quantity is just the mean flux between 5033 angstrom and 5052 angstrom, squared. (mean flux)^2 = 487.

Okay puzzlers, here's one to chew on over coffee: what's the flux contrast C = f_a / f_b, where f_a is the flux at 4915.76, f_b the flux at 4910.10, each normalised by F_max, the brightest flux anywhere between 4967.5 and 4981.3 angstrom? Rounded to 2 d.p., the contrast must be 0.97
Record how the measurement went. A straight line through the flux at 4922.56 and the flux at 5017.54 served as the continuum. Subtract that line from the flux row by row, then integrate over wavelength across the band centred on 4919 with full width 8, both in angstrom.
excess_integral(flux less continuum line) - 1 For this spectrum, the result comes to -2.9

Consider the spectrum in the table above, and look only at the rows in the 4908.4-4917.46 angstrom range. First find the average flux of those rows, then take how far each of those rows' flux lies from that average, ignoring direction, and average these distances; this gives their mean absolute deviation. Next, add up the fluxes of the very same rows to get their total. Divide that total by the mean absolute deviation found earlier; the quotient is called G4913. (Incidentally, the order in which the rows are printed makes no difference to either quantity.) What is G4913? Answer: 582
